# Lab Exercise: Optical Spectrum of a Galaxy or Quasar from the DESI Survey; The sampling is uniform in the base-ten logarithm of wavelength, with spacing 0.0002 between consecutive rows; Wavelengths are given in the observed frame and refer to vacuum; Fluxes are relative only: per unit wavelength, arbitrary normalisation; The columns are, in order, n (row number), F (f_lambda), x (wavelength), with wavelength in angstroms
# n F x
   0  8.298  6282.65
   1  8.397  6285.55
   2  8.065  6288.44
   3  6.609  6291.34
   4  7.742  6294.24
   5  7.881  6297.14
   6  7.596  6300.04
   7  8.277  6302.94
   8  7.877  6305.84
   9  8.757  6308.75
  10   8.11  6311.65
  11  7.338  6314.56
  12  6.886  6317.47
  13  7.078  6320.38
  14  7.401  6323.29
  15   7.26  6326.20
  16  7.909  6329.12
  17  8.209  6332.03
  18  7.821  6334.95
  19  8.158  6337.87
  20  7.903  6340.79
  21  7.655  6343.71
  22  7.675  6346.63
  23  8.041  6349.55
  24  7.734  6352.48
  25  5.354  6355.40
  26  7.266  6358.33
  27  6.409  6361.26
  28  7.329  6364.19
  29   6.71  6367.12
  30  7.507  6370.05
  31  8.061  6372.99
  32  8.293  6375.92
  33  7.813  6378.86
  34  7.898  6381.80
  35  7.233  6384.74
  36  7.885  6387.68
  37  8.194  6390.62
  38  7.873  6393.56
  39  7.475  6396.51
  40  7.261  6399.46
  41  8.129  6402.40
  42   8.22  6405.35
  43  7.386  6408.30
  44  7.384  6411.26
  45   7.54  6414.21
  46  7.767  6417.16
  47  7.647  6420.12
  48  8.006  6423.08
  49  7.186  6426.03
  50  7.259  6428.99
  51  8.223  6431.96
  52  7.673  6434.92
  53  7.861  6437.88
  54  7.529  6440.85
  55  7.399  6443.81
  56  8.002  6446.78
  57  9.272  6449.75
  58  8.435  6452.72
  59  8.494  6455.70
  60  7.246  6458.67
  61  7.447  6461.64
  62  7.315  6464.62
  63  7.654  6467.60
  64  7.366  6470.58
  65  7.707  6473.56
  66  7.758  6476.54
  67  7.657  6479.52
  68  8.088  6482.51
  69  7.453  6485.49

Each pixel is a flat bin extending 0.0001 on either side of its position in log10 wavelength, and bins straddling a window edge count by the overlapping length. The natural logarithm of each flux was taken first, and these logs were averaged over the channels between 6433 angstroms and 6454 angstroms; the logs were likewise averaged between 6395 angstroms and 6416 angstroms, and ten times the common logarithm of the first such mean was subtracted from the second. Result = -1.15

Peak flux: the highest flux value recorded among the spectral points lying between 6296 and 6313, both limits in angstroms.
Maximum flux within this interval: 8.757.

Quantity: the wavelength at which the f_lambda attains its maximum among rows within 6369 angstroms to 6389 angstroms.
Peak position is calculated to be 6375.92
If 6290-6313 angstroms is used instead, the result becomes 6308.75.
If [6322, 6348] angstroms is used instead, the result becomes 6332.03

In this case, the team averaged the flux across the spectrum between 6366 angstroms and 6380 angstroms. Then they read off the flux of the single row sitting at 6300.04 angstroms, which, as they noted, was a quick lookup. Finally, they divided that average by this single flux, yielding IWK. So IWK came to 1.01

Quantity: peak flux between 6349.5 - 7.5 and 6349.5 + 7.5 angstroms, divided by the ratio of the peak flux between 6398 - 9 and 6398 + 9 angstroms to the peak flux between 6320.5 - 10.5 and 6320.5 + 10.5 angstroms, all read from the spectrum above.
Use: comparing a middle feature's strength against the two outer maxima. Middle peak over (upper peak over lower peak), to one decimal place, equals 7.9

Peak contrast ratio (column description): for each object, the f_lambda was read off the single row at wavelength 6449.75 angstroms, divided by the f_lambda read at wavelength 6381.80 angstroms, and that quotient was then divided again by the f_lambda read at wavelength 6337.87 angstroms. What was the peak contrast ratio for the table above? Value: 0.144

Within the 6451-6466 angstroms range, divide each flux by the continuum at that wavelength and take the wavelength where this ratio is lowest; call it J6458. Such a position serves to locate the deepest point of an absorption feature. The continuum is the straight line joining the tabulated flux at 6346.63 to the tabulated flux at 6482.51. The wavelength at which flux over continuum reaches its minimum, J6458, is 6458.67 angstroms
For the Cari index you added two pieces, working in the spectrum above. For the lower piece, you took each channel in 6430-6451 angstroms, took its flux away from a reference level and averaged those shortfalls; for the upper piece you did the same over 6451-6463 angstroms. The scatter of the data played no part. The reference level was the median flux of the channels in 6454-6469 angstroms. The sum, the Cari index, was -1.0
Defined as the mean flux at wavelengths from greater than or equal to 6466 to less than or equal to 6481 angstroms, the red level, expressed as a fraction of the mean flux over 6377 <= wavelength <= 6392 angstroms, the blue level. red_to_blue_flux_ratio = 0.98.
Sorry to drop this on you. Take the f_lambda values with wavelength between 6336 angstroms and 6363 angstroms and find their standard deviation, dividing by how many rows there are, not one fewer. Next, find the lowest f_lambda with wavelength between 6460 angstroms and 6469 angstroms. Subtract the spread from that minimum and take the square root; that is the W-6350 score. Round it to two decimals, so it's 2.54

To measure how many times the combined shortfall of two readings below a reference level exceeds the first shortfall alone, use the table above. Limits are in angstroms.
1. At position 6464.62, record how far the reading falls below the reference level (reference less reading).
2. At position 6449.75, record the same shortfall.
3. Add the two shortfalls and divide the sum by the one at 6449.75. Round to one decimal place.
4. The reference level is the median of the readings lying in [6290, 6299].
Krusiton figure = 0.7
